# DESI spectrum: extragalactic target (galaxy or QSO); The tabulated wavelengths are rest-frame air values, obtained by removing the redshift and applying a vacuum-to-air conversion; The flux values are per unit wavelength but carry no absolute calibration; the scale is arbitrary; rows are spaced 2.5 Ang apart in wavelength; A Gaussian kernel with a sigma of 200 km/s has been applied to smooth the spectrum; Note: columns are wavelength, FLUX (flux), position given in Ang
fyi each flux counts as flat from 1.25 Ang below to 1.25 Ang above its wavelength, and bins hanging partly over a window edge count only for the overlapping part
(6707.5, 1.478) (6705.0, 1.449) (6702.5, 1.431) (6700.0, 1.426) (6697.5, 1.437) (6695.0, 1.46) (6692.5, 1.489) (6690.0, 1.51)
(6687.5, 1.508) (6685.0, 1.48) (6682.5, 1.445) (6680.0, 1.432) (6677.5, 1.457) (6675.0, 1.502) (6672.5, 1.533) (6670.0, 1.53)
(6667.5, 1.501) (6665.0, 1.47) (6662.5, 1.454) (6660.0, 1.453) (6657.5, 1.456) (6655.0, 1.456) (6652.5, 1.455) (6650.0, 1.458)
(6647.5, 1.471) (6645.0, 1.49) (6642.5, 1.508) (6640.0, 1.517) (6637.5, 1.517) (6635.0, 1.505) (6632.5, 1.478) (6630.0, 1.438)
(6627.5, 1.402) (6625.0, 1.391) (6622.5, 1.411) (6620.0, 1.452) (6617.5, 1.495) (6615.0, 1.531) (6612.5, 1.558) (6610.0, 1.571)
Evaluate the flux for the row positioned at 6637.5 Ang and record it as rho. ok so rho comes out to 1.517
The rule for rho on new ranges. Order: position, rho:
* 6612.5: 1.558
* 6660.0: 1.453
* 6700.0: 1.426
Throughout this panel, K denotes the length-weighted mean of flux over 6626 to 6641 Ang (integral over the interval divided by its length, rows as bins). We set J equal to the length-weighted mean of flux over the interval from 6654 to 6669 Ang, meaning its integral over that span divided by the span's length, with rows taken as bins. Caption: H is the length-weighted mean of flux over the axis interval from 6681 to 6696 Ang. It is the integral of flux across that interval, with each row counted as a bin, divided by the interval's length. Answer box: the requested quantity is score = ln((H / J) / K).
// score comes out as -0.378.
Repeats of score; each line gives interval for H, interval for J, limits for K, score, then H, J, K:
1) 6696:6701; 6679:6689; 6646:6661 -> -0.402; 1.43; 1.47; 1.46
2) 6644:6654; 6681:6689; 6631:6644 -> -0.414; 1.47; 1.48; 1.50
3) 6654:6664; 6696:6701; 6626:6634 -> -0.349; 1.46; 1.43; 1.44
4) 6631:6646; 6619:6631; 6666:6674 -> -0.361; 1.50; 1.42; 1.52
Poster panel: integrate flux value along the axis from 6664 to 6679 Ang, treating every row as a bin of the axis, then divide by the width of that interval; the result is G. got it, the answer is 1.50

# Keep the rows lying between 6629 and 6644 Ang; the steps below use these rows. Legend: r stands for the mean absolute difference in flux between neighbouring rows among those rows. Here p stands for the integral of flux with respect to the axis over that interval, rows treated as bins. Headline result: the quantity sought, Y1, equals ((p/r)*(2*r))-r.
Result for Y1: 44.8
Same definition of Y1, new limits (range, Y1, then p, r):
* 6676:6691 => 44.1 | 22.1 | 0.021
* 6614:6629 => 43.3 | 21.7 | 0.030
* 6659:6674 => 44.7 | 22.4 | 0.016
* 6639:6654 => 44.5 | 22.2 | 0.012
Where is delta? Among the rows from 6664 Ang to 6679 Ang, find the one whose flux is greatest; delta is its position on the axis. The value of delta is 6672.5 Ang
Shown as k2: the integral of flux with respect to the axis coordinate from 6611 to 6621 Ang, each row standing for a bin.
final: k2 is 15.12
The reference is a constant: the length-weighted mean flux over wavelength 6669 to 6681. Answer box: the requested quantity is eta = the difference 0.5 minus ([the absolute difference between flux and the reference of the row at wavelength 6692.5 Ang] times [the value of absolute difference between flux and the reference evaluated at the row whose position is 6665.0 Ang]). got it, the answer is 0.500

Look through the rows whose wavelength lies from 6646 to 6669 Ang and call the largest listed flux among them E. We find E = 1.501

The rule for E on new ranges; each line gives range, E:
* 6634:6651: 1.517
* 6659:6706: 1.533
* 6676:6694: 1.51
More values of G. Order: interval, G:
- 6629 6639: 1.49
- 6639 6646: 1.51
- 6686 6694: 1.50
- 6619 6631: 1.42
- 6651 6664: 1.46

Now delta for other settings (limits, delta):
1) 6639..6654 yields 6640.0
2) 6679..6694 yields 6690.0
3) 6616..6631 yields 6617.5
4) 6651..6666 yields 6665.0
